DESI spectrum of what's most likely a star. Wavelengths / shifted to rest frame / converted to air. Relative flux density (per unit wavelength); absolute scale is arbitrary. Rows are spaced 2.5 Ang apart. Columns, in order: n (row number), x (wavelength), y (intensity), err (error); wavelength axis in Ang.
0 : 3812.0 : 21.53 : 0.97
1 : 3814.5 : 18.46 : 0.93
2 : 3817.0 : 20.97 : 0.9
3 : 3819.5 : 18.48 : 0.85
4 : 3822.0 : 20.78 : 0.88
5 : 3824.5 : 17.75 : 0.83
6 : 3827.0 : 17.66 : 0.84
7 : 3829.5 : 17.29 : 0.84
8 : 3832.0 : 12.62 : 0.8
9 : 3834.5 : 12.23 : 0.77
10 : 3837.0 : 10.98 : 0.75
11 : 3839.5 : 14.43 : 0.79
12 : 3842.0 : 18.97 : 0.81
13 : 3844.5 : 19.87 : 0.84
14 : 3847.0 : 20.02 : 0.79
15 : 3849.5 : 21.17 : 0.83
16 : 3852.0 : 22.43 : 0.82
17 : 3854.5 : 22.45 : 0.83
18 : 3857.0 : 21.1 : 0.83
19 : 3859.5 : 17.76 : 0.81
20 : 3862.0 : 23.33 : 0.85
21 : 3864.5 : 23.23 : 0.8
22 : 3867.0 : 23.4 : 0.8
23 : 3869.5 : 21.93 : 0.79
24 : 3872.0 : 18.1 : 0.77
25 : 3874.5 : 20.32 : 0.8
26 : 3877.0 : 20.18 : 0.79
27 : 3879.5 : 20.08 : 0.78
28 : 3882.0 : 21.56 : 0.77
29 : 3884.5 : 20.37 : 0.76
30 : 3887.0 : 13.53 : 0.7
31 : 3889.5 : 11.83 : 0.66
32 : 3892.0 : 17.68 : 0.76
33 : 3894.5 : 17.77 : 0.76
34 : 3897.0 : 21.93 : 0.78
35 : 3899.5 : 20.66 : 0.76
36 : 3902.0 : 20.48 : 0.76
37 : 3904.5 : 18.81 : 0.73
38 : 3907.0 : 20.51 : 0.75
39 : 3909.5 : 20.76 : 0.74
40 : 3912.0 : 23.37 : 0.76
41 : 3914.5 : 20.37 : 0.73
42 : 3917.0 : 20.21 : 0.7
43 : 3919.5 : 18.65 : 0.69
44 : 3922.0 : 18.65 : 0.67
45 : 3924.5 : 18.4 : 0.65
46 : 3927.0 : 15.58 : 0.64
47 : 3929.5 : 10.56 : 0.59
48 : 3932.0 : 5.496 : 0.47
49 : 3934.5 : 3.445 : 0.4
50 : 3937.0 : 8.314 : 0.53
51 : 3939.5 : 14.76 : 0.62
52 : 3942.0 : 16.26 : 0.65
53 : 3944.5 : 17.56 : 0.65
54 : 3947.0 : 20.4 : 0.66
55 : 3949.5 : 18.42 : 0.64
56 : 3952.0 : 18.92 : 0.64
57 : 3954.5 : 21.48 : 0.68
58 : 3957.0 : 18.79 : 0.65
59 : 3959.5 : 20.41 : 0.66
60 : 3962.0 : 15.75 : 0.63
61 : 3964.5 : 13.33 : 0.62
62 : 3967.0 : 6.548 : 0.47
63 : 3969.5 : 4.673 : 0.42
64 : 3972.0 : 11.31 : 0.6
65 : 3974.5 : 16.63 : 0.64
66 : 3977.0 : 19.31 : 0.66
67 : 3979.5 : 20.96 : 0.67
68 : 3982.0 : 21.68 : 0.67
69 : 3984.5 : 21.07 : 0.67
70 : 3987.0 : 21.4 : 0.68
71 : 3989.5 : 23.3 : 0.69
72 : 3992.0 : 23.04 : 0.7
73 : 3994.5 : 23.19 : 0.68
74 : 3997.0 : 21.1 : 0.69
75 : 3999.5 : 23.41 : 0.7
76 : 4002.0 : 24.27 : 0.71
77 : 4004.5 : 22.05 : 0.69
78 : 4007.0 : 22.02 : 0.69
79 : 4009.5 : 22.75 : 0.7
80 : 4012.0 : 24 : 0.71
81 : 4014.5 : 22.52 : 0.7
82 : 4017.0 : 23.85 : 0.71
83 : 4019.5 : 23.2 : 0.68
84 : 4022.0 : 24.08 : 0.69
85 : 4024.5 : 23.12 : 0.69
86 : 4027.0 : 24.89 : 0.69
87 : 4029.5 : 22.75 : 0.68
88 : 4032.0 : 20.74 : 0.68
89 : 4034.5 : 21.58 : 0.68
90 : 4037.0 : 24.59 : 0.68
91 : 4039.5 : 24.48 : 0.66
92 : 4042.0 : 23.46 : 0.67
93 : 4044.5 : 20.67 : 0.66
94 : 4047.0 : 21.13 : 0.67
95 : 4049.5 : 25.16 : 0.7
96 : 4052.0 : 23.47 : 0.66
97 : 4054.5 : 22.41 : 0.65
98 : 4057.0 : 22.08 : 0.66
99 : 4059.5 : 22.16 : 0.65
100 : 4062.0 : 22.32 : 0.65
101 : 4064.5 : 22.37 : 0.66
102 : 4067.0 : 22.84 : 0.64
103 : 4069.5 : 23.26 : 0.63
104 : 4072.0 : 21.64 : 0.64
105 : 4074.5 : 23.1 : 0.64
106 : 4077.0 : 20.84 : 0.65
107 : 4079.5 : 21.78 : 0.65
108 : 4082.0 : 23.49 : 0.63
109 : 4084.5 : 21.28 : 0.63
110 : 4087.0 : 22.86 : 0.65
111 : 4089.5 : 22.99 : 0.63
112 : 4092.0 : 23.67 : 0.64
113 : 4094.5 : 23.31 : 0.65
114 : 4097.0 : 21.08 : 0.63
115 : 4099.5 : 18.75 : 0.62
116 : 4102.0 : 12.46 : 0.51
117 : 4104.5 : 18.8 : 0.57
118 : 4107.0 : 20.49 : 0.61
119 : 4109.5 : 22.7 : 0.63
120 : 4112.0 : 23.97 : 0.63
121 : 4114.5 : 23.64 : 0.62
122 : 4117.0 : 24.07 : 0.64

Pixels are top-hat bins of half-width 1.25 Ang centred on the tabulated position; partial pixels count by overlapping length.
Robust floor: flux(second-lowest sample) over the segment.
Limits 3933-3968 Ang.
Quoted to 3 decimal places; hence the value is 6.548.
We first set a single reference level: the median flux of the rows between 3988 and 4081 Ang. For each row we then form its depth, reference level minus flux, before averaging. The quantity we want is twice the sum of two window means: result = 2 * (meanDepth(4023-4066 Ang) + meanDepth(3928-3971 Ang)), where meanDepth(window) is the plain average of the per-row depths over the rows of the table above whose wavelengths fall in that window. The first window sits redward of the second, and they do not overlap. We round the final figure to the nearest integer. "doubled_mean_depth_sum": 18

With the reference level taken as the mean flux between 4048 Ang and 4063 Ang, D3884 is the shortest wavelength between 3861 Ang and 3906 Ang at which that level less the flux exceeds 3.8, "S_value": 3872.0 Ang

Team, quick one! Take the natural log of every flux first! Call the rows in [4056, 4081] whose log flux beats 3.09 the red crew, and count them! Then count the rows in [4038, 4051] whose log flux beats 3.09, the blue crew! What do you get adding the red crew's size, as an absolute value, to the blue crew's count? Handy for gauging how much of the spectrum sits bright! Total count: 10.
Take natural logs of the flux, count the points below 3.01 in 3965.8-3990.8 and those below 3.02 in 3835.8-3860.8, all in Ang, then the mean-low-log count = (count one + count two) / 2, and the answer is 5.5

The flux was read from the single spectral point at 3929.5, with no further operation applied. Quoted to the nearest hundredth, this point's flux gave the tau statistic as 10.56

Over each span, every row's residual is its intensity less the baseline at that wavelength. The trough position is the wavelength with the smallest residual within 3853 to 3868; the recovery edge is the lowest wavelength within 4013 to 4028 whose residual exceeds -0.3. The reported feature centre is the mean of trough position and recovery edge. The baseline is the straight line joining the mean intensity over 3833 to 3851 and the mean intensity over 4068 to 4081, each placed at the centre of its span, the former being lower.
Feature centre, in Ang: 3937.0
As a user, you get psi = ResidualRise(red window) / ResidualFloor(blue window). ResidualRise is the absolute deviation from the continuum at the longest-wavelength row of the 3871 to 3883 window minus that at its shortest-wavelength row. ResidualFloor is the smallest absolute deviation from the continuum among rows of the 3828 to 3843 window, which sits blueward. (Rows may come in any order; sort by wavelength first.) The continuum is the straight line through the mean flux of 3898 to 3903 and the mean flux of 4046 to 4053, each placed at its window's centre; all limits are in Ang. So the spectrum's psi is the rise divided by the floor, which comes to -1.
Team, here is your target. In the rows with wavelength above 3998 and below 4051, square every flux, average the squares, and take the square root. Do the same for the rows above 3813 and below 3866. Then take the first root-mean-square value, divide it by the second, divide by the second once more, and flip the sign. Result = -0.064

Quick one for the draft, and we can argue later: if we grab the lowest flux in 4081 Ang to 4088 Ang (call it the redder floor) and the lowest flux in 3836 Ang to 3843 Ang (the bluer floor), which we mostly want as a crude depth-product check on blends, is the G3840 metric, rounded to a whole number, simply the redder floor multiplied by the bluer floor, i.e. 234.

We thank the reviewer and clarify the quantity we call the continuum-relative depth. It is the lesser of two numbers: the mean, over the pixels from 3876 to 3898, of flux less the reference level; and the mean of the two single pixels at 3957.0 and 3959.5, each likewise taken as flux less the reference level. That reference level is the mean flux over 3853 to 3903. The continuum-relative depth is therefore -1.6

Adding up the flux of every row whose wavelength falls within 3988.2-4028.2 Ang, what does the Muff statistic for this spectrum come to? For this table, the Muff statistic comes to 371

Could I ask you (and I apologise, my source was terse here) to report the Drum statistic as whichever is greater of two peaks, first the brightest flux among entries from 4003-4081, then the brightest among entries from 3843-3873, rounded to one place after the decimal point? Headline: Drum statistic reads 25.2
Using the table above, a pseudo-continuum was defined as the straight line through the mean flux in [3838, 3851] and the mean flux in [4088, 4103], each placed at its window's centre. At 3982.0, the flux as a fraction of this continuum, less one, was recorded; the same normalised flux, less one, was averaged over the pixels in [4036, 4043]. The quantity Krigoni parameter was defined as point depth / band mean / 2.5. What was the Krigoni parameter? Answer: 0.19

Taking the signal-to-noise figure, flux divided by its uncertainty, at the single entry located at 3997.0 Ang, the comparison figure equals 30.6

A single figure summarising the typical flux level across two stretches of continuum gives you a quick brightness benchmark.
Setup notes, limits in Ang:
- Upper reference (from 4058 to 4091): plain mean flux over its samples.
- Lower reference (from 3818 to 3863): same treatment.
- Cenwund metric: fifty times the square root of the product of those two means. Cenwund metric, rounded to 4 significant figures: 1012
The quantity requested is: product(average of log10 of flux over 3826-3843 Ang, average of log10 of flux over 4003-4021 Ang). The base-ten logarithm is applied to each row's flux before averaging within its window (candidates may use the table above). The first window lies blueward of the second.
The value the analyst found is 1.58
